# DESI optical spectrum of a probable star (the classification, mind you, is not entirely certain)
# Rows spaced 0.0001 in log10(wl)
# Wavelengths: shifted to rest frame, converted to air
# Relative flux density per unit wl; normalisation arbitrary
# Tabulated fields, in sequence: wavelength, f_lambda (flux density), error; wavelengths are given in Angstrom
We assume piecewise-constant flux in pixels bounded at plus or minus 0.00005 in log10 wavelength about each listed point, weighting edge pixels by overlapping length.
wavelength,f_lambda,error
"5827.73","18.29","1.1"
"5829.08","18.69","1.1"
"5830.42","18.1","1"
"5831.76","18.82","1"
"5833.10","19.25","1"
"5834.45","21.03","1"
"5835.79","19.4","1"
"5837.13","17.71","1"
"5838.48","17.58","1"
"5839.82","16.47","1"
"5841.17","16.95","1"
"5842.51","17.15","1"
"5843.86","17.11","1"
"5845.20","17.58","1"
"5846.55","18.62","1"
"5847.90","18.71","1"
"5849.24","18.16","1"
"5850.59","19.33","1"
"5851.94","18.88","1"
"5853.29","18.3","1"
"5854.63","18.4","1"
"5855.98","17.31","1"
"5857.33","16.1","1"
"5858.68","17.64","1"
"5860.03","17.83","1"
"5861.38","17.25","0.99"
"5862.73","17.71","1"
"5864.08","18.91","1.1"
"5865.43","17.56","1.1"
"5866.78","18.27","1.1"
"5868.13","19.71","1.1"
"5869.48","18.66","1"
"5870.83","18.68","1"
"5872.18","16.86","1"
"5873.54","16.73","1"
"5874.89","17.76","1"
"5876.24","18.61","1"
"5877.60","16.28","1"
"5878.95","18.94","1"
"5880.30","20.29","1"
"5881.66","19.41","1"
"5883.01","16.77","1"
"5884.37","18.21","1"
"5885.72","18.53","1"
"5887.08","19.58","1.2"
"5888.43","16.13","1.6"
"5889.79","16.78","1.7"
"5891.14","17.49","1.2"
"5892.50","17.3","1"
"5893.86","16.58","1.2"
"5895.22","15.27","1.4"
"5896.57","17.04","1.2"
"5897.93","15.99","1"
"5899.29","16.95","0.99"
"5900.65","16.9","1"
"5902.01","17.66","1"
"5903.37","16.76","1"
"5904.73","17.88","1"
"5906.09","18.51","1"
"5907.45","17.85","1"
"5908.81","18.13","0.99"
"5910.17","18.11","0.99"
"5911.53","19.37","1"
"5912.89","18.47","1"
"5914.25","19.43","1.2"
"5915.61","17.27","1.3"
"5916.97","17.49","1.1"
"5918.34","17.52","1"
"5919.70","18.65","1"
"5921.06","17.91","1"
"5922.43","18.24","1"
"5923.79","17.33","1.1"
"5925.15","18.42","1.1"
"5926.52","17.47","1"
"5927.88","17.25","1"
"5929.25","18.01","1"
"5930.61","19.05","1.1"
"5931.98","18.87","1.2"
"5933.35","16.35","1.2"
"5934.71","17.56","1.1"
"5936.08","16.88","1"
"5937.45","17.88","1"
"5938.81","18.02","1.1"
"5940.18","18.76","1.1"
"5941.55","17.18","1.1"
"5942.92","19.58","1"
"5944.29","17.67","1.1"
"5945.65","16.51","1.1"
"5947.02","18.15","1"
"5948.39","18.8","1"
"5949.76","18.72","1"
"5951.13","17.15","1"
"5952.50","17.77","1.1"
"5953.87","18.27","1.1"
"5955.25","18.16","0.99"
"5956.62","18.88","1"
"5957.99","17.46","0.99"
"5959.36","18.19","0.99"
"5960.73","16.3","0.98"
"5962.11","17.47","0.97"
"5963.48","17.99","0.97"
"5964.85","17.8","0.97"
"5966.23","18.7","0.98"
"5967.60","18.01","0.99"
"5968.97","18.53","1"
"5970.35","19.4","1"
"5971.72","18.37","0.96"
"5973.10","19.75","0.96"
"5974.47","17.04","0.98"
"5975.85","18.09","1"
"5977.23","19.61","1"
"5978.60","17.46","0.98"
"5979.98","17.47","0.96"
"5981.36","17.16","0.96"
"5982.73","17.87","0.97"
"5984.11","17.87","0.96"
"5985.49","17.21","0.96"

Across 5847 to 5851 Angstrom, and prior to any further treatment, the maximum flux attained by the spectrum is 19.33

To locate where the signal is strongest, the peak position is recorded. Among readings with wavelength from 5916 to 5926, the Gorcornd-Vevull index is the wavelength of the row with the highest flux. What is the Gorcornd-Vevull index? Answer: 5919.70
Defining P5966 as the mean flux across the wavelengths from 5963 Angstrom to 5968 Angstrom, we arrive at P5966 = 18.1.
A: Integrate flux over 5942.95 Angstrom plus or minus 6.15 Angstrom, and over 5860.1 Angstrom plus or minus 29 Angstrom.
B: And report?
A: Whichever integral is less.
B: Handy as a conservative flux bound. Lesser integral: 222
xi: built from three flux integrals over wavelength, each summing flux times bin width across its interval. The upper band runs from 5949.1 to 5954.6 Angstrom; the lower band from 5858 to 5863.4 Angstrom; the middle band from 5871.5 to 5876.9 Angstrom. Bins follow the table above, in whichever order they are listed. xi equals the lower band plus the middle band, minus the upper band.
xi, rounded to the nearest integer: 91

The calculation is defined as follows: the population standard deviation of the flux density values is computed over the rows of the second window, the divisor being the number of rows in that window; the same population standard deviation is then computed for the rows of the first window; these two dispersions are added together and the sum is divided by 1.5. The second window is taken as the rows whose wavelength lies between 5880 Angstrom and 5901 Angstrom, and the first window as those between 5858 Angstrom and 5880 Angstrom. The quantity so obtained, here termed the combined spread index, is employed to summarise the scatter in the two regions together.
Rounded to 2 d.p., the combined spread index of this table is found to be 1.50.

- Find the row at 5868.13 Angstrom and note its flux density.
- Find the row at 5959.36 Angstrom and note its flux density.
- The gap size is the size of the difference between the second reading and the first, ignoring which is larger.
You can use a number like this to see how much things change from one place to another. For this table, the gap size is 1.5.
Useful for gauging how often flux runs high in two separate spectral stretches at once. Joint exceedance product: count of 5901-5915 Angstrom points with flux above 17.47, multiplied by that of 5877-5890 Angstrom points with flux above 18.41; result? 45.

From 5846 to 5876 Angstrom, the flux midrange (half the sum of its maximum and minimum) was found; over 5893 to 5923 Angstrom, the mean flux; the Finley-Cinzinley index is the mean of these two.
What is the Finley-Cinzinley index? 17.8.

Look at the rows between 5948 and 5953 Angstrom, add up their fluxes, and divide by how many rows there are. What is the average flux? 18.1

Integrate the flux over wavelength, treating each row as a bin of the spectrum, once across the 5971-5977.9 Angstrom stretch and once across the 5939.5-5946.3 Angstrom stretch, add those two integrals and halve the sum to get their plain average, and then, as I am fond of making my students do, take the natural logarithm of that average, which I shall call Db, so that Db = 4.83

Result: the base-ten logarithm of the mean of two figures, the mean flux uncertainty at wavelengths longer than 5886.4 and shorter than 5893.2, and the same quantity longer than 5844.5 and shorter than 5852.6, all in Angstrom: 0.068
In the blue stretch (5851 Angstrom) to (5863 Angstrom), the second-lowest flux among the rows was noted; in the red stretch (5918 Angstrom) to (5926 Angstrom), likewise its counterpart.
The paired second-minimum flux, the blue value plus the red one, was 34.77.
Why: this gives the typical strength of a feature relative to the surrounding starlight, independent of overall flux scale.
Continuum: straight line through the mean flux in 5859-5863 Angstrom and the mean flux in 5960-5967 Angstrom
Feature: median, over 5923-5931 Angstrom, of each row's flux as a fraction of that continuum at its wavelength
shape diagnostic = 1.01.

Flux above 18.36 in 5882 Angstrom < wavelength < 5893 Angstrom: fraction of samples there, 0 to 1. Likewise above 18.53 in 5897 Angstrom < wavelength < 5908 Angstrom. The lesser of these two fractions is 0.00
